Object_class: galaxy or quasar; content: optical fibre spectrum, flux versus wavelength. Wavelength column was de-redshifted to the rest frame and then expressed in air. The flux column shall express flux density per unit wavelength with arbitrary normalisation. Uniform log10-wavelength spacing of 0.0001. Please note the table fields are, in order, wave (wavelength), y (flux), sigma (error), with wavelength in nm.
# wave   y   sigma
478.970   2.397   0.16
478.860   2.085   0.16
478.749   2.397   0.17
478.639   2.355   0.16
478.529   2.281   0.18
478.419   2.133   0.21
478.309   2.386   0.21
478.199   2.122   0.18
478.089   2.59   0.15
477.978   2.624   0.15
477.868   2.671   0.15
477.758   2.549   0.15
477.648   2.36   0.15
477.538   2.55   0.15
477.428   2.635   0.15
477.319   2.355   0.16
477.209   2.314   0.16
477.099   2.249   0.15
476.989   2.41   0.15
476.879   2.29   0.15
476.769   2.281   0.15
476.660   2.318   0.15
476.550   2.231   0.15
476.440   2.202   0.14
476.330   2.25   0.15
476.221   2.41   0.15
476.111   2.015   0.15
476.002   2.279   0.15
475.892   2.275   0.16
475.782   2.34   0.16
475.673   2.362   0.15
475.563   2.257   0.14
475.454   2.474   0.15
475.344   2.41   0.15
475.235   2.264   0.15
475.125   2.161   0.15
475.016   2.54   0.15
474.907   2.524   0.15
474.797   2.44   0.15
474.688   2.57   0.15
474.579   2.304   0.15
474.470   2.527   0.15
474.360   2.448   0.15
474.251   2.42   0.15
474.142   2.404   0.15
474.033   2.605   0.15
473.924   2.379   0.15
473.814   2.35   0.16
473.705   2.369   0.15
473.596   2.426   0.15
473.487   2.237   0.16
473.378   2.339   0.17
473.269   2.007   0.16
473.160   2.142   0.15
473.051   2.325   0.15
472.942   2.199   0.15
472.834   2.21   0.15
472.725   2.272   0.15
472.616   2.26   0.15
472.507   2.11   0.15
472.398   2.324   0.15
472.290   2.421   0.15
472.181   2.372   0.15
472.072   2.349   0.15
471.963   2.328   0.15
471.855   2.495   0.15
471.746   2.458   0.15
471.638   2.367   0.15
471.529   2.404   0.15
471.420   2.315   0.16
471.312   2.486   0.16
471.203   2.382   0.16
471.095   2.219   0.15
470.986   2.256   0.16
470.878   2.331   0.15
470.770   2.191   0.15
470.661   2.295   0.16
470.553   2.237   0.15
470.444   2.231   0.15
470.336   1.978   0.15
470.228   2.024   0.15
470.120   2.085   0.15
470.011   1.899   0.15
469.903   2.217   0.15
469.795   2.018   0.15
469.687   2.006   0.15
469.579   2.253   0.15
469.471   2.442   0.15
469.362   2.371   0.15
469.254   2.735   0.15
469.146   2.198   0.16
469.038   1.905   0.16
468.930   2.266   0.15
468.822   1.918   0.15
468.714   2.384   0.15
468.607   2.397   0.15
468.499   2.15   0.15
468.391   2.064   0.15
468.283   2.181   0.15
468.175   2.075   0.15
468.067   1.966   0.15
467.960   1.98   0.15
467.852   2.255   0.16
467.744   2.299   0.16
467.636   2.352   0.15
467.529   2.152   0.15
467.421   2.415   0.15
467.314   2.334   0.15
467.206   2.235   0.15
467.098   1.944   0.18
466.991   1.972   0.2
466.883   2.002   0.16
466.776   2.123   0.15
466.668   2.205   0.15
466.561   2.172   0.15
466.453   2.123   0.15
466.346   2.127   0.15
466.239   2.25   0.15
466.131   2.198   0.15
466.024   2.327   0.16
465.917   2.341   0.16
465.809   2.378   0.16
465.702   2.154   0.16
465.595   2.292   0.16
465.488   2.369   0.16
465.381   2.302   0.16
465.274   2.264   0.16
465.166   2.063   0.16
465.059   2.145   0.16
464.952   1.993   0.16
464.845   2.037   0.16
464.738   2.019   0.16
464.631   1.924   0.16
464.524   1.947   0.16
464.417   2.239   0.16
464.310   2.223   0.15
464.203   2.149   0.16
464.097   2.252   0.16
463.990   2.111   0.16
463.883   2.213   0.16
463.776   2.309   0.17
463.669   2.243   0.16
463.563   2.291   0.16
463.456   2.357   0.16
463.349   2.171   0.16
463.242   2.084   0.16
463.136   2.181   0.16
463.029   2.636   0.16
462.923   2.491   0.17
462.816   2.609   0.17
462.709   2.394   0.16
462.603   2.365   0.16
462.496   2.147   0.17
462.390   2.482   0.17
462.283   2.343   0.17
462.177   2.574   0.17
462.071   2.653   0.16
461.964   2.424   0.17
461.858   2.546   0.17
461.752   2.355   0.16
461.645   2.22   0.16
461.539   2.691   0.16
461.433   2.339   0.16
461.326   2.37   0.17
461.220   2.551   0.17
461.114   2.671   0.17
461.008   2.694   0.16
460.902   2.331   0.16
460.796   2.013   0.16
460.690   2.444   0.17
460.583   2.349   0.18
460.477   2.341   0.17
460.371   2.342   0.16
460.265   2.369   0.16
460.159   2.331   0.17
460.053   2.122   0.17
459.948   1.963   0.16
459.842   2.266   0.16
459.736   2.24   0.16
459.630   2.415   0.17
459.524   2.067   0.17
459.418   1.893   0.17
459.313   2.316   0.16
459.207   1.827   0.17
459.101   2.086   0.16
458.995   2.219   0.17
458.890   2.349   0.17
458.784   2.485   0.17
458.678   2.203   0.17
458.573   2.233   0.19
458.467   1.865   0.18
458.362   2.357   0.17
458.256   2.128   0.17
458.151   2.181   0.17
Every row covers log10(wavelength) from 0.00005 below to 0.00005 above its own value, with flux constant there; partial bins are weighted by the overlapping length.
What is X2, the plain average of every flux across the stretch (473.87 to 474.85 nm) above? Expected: 2.46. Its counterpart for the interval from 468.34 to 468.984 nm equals 2.20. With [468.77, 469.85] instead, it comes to 2.21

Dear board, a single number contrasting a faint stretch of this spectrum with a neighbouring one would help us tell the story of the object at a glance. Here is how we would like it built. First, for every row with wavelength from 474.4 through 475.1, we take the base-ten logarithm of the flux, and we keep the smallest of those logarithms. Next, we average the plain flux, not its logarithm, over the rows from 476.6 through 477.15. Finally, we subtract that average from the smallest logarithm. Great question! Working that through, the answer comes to -1.95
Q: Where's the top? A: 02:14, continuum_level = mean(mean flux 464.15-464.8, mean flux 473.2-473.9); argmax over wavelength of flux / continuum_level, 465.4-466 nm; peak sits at 465.809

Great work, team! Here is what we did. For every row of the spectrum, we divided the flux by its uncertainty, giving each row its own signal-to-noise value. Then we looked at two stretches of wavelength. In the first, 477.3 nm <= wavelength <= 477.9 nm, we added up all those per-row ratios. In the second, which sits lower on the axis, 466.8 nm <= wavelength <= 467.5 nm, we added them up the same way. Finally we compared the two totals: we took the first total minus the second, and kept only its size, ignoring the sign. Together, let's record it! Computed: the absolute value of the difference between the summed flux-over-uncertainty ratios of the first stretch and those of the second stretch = 20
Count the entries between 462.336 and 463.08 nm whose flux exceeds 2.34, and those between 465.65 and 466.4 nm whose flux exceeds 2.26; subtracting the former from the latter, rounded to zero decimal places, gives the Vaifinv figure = -3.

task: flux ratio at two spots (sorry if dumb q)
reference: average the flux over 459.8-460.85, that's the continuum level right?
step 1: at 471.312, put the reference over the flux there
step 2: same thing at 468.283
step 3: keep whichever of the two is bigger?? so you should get 1.03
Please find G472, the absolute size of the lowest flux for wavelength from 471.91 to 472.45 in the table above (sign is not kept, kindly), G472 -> 2.32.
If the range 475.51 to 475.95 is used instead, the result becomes 2.26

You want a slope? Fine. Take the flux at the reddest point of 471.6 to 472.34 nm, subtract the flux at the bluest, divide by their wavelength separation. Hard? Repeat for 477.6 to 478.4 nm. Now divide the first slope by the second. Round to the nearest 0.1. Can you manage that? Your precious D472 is 2.1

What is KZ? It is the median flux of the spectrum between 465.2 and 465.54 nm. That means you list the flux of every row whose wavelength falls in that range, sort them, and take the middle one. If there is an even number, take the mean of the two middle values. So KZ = 2.30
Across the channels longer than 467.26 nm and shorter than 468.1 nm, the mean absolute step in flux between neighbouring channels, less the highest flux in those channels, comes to -2.28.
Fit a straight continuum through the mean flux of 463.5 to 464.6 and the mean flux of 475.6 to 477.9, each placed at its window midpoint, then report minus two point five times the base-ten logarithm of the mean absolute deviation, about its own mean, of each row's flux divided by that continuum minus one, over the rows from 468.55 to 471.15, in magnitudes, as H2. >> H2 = 2.9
